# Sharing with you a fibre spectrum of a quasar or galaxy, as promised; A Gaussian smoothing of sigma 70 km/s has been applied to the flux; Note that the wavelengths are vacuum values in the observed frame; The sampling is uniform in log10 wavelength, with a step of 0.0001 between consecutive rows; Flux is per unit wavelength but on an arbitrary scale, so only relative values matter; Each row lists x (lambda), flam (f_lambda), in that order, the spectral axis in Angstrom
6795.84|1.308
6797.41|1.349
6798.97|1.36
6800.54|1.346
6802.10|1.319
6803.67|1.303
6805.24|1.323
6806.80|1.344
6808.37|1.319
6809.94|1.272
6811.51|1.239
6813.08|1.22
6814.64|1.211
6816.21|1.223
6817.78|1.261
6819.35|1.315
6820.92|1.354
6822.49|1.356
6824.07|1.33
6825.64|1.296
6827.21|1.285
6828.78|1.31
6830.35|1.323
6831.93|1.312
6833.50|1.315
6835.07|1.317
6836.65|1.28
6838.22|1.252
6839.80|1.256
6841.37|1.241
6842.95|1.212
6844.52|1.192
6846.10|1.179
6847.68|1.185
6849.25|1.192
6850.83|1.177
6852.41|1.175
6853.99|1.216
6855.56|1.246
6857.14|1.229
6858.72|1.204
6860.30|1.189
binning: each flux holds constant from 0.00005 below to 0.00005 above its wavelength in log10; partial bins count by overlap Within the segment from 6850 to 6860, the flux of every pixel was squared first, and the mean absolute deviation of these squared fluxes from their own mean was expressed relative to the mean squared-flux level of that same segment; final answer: 0.037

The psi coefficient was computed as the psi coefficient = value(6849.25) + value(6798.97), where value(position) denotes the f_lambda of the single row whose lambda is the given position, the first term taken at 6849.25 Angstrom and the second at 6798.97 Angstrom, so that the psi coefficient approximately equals 2.55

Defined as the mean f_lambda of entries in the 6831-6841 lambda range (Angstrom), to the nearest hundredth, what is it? 1.29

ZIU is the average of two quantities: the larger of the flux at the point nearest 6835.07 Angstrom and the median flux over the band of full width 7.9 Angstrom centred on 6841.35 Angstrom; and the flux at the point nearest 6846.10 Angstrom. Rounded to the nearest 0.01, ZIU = 1.25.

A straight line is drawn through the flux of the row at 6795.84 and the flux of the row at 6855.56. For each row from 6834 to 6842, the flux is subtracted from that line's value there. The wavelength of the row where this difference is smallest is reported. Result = 6835.07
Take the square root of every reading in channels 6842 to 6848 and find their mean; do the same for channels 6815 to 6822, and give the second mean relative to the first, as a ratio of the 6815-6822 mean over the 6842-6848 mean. 1.039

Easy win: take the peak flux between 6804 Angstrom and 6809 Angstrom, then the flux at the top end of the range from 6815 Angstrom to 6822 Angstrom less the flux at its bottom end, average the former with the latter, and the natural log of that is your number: -0.304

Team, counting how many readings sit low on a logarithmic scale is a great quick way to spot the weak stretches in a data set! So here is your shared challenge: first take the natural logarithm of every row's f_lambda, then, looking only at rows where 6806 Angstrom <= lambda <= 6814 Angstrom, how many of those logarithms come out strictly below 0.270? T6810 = 3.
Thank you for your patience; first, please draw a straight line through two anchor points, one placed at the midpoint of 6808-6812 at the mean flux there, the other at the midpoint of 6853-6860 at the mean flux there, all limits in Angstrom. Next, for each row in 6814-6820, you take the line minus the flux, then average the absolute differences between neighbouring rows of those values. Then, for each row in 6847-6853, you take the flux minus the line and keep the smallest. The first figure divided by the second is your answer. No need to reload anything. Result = -0.7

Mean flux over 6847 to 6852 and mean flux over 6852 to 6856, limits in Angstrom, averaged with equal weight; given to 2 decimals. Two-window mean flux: 1.20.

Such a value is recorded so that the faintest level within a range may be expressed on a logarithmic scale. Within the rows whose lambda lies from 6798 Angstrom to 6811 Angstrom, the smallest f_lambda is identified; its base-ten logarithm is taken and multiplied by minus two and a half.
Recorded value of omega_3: -0.261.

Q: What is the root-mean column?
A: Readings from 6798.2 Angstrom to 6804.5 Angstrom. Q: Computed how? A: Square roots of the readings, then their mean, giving 1.15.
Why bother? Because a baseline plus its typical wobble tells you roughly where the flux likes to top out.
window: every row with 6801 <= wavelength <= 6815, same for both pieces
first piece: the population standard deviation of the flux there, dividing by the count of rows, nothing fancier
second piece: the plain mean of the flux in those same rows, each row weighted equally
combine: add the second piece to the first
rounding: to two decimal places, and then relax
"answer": 1.33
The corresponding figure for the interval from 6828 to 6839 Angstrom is 1.33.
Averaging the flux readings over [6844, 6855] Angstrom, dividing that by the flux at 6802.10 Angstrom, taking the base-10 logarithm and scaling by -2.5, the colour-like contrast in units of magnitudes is 0.11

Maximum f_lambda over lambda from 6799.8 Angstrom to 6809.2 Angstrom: 1.346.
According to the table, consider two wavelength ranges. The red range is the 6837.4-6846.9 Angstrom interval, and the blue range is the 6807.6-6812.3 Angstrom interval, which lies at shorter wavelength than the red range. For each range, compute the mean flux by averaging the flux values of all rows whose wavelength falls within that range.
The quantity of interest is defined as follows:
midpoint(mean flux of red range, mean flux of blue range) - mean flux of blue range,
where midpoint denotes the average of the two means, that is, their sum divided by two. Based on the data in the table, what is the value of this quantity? -0.03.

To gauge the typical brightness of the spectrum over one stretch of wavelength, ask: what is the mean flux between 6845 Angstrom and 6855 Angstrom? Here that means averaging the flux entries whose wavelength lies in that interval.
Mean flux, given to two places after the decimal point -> 1.19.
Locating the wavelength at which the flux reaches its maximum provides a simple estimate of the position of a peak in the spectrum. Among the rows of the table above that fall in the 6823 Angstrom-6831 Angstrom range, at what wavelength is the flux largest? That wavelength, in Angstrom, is 6824.07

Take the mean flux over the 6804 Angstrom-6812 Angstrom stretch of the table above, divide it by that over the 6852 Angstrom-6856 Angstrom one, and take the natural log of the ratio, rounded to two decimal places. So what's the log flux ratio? 0.07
